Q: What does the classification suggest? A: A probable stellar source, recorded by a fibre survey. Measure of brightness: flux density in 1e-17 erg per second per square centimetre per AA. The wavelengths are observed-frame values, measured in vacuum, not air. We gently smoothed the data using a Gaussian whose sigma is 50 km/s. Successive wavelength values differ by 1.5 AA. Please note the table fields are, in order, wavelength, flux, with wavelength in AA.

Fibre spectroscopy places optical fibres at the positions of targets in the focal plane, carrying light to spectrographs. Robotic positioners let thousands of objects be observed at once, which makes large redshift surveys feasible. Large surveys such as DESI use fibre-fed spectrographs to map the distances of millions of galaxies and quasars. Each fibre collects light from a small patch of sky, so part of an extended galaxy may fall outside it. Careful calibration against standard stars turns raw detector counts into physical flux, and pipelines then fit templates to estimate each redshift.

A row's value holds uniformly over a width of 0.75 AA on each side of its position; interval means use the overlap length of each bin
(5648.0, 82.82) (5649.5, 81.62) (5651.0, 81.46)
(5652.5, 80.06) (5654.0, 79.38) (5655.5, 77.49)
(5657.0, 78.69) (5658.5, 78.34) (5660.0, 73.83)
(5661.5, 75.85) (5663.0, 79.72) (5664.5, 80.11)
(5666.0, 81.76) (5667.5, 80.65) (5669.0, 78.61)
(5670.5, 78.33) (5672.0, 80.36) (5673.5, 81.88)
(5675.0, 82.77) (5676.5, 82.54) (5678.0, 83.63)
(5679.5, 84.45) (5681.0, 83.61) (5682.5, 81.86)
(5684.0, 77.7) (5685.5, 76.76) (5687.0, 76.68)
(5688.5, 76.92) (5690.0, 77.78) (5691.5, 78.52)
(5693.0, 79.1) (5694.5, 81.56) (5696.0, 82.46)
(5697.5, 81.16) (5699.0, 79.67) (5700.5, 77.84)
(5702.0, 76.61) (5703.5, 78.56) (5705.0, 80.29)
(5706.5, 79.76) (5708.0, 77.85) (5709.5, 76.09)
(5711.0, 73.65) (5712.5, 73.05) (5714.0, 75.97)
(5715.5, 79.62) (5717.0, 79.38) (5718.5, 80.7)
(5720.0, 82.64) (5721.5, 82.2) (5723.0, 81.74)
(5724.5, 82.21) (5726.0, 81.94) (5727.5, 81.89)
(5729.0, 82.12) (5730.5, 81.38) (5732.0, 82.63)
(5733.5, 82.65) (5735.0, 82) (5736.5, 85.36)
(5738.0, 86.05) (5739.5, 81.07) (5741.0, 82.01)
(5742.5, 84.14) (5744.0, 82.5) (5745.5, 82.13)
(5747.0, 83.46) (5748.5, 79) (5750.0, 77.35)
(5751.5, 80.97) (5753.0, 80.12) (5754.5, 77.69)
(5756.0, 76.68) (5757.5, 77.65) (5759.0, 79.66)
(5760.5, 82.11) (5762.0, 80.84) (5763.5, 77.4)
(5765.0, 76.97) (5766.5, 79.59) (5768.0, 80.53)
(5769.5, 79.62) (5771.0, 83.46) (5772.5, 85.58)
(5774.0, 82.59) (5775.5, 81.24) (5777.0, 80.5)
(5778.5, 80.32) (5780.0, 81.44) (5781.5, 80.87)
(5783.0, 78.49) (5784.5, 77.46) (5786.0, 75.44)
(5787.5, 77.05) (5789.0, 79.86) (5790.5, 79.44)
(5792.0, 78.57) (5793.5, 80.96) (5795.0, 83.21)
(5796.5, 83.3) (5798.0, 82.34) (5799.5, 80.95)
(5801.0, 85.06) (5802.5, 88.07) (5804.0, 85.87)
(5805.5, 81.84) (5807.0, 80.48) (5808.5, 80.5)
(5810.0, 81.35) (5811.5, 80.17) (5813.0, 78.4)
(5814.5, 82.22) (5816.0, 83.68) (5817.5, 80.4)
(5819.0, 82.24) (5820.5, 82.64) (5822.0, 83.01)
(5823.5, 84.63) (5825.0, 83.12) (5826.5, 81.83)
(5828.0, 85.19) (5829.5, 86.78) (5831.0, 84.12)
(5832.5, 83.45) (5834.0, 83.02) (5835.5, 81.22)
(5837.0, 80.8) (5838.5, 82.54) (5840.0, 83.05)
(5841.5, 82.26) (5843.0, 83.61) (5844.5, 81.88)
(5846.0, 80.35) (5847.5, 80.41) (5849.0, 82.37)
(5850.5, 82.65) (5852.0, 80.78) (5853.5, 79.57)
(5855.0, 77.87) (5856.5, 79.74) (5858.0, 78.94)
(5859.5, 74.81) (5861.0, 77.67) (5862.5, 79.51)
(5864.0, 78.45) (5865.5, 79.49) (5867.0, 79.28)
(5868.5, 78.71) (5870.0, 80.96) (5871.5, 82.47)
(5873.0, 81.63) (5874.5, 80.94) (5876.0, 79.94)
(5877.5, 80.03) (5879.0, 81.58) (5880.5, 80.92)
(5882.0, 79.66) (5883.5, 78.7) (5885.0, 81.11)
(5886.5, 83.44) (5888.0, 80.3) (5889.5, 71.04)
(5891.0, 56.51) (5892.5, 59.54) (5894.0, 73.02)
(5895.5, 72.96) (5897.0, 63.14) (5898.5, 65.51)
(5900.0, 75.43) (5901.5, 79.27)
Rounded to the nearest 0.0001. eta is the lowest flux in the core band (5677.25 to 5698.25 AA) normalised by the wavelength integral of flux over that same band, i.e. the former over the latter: 0.0456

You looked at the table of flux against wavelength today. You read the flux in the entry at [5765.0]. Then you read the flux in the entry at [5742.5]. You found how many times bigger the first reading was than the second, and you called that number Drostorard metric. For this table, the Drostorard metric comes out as 0.91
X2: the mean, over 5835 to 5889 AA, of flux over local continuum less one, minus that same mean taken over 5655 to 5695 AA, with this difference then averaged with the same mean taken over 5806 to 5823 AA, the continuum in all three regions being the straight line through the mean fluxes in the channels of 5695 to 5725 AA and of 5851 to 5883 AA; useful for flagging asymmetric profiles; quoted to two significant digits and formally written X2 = 0.013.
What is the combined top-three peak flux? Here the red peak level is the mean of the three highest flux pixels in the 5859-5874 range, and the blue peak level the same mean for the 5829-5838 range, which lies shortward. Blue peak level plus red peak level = 166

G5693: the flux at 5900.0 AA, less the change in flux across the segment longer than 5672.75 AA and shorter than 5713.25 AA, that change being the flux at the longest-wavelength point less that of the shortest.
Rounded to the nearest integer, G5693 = 84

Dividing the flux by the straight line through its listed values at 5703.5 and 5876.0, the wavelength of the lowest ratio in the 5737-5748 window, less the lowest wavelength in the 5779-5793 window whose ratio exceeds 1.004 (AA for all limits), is -40.5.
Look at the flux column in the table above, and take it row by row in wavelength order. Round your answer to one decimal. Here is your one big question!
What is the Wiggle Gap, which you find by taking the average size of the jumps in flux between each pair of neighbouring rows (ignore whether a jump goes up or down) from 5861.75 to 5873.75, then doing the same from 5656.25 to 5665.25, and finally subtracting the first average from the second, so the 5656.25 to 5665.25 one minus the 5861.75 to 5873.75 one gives 1.2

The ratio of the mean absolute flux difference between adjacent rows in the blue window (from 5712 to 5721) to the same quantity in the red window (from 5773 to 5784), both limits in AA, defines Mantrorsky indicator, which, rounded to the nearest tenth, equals 1.9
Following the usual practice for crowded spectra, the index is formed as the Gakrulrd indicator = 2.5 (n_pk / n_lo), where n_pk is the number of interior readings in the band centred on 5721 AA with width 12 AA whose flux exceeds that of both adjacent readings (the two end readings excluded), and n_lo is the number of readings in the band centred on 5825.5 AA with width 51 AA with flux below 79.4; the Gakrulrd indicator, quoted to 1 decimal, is 5.0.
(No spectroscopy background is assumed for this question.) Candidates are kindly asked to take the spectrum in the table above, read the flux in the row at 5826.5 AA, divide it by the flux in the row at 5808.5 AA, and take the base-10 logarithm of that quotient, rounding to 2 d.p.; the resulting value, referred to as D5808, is 0.01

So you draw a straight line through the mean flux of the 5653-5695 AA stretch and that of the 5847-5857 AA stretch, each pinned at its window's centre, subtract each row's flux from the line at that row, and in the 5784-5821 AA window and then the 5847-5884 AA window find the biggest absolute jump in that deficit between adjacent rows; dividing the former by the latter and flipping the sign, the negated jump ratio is -0.99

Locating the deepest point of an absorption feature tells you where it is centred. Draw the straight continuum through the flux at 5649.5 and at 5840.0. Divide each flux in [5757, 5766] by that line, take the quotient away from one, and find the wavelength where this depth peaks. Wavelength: 5765.0 AA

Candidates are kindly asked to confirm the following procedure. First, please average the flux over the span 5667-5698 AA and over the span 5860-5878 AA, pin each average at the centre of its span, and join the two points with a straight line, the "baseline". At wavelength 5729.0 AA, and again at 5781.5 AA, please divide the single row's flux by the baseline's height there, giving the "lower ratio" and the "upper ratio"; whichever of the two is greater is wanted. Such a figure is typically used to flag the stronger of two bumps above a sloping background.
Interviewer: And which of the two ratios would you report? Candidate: 1.02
